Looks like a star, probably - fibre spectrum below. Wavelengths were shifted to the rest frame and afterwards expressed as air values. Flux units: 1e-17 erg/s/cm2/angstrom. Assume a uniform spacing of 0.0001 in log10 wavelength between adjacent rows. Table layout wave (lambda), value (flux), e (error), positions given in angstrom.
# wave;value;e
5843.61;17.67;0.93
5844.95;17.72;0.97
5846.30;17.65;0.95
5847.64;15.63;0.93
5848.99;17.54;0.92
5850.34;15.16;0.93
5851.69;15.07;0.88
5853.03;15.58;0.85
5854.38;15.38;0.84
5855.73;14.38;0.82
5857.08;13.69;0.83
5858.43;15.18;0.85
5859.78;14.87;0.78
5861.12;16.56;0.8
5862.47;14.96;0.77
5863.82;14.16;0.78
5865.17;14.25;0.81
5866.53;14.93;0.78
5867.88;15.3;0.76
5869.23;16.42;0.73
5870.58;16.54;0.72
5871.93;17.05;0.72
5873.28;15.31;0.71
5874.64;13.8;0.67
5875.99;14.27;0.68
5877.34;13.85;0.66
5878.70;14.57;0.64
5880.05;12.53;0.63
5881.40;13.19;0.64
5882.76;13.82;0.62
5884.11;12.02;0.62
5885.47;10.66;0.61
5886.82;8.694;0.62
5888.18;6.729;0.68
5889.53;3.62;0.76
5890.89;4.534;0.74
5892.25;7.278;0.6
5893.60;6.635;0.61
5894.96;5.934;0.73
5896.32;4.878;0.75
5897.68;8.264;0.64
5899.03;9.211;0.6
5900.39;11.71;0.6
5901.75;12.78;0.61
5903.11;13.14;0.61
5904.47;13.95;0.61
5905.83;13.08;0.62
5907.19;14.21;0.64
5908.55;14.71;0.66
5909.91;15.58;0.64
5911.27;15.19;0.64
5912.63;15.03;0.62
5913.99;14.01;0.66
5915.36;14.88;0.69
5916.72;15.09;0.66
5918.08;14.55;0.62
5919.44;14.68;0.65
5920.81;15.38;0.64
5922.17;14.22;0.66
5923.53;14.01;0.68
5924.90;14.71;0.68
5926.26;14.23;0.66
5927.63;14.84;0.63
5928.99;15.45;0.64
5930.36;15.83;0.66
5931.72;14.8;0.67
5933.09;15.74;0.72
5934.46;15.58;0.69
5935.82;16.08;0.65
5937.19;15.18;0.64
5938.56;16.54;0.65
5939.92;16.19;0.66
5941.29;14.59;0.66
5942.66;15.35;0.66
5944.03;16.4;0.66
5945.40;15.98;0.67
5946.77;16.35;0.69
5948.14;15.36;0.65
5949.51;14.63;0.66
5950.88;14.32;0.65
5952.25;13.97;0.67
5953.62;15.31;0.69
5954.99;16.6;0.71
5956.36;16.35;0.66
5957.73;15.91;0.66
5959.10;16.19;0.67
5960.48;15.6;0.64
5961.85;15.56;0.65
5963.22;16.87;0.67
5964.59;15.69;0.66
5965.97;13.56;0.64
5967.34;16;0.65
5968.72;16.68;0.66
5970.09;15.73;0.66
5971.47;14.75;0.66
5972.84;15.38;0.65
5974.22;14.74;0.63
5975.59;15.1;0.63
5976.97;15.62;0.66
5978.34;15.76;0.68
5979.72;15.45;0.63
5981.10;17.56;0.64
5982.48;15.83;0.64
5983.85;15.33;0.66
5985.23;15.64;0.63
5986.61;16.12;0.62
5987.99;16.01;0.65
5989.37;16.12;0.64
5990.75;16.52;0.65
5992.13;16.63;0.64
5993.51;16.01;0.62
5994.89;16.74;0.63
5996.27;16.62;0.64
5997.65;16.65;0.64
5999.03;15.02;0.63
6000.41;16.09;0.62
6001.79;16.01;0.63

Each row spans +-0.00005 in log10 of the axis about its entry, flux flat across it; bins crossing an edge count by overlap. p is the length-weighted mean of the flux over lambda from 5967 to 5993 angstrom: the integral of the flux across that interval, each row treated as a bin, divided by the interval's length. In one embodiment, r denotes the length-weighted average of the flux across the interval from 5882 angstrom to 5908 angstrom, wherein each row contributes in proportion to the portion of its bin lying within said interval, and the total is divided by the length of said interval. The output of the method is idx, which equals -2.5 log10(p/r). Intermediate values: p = 15.8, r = 9.6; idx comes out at -0.55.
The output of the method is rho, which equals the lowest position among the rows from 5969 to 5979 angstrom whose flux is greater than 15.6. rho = 5970.09 angstrom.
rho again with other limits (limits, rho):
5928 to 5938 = 5930.36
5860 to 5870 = 5861.12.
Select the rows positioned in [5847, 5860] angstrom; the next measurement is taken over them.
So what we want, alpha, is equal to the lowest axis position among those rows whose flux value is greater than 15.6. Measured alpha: 5847.64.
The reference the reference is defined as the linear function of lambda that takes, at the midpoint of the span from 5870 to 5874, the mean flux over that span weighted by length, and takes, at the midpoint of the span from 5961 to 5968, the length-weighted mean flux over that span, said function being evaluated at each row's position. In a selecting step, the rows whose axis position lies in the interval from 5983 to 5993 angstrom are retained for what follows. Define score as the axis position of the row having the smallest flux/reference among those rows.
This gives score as 5983.85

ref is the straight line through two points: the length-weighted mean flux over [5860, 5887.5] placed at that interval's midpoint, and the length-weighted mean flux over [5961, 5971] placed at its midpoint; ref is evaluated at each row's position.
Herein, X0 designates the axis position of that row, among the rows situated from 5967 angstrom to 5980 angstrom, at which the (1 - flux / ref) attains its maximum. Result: 5974.22 angstrom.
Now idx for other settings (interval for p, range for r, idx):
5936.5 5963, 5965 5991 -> 0.00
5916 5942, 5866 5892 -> -0.22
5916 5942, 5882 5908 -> -0.50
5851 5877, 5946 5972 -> 0.03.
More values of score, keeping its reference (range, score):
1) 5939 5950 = 5941.29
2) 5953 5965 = 5953.62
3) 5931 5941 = 5931.72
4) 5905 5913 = 5905.83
